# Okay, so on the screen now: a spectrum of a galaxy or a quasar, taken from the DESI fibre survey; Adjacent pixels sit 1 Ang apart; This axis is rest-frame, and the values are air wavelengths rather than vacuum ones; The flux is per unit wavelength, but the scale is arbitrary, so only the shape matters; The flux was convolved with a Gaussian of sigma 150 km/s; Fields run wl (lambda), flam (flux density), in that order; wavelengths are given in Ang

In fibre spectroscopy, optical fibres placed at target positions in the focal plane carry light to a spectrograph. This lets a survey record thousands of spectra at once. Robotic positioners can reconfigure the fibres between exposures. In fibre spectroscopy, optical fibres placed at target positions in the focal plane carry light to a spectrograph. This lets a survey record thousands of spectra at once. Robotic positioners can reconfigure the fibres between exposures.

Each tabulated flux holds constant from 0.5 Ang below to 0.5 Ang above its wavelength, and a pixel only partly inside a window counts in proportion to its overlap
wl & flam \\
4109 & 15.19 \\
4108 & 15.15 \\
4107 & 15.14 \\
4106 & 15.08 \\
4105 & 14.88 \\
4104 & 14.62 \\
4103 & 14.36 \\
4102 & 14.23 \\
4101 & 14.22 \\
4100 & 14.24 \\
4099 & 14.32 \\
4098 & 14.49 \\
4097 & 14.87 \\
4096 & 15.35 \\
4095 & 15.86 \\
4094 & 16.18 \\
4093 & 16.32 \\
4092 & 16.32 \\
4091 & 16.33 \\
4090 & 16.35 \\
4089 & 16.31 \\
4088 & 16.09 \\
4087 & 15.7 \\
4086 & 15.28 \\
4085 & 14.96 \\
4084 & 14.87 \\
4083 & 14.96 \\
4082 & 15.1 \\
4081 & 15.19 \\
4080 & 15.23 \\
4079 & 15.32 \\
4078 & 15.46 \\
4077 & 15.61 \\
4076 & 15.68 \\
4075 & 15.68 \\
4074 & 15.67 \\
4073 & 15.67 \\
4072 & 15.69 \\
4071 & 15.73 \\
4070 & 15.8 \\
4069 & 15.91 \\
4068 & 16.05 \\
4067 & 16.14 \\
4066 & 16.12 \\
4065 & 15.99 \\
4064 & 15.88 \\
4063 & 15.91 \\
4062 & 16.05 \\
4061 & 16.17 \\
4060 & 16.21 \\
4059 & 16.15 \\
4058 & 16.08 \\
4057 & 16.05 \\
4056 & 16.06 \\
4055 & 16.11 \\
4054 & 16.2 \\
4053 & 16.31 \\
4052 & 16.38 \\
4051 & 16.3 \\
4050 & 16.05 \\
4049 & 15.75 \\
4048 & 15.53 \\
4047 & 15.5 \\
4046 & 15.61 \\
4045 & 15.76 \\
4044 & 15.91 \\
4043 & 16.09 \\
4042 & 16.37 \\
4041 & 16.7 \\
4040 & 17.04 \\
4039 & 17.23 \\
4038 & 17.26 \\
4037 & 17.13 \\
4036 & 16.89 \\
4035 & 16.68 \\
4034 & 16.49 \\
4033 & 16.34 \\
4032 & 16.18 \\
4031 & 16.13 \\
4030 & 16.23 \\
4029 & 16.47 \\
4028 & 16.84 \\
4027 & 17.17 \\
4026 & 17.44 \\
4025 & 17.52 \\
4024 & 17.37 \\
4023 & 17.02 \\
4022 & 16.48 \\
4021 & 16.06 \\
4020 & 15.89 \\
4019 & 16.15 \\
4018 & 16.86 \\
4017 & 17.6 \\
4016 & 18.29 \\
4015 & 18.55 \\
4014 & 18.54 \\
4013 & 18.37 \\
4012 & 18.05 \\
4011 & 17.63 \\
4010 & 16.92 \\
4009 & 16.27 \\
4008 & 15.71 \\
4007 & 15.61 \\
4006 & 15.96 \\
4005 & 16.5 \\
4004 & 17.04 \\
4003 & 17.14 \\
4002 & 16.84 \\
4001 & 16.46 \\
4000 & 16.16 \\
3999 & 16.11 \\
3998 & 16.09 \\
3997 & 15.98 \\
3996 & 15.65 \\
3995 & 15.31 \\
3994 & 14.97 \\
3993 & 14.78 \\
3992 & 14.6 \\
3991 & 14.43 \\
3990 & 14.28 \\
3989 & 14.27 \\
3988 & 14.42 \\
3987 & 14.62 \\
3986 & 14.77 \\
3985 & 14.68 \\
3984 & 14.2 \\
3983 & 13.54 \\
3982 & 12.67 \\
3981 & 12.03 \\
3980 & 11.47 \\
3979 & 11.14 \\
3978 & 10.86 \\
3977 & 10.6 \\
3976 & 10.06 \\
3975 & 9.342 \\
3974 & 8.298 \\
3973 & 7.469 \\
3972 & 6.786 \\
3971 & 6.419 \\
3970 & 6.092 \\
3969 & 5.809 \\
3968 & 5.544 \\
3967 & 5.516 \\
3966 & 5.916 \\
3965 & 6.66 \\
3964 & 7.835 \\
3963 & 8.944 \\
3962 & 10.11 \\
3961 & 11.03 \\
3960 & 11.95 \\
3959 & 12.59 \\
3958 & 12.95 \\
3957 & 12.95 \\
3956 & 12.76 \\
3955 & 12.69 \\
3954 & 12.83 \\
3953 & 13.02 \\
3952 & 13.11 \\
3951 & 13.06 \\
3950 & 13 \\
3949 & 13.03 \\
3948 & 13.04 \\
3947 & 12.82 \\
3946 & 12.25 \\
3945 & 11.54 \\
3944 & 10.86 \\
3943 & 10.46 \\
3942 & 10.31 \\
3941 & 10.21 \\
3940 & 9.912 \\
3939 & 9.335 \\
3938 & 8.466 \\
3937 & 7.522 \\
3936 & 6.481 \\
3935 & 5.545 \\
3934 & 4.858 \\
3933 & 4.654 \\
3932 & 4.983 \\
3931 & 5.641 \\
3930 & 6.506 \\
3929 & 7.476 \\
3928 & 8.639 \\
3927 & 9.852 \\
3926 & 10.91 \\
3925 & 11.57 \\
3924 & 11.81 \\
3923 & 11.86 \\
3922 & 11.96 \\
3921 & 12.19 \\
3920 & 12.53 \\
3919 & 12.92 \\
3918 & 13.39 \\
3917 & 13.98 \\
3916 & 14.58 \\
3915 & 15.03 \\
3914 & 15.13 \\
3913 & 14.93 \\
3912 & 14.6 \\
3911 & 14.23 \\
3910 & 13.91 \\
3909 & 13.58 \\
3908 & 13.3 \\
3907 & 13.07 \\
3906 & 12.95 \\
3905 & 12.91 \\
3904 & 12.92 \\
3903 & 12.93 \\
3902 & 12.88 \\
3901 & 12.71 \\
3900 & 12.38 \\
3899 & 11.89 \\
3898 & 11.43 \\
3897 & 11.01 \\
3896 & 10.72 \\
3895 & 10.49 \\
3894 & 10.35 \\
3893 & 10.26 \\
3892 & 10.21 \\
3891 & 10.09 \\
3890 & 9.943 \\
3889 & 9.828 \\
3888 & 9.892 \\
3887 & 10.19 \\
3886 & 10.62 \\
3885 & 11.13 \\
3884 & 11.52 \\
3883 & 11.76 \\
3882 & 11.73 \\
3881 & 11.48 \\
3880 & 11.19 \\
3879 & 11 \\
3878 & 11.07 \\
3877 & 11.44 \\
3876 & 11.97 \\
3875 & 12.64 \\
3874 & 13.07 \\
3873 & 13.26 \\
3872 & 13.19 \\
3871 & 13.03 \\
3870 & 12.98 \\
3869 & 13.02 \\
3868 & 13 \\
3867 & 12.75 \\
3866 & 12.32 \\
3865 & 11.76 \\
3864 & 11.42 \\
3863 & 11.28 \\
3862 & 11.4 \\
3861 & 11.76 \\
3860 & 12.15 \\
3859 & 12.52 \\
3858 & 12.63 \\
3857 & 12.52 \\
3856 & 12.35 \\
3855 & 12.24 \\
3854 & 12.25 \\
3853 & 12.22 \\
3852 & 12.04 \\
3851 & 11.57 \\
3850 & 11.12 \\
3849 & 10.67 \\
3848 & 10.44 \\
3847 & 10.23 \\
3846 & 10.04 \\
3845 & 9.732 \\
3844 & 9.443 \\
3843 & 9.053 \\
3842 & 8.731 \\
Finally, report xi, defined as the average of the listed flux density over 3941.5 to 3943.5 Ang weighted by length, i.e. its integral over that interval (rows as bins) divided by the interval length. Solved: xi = 10.4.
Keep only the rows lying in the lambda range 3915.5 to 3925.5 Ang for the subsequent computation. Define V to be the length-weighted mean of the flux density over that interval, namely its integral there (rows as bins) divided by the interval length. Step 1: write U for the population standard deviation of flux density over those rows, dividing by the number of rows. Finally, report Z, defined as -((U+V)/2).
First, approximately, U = 1.0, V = 12.7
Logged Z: -6.8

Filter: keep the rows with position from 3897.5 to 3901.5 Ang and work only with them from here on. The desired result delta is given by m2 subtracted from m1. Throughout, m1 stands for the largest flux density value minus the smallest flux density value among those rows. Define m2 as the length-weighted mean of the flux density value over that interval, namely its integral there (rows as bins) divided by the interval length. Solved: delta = -10.8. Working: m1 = 1.3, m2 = 12.1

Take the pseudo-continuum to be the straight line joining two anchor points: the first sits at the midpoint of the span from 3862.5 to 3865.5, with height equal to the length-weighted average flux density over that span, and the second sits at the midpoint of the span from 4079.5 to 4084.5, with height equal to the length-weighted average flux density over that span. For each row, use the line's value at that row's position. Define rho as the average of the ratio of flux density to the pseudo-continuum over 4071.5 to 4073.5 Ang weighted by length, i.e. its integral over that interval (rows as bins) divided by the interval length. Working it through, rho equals 1.05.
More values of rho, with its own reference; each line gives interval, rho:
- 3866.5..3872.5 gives 1.12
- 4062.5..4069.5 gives 1.08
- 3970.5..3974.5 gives 0.55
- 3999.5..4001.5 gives 1.19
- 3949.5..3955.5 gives 1.00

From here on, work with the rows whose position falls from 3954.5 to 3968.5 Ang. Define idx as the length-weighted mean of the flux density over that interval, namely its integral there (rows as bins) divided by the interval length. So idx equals 10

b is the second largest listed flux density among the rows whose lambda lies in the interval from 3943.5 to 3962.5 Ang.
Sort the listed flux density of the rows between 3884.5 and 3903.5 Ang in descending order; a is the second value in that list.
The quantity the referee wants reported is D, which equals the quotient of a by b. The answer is 0.99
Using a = 12.88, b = 13.06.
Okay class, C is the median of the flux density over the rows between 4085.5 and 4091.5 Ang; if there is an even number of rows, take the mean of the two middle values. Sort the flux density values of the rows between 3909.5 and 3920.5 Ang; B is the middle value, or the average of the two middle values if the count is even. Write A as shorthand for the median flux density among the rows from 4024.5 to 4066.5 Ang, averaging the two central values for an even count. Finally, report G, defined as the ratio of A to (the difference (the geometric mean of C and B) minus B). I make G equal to 17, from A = 16.2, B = 14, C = 16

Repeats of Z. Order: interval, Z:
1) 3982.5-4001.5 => -7.9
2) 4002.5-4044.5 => -8.8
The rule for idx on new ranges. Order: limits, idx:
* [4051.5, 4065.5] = 16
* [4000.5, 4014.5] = 17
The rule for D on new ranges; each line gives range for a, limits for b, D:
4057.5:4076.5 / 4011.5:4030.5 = 0.87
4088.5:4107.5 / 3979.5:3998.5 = 1.02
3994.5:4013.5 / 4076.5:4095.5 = 1.11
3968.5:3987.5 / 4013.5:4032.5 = 0.79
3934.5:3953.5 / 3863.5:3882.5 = 0.99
